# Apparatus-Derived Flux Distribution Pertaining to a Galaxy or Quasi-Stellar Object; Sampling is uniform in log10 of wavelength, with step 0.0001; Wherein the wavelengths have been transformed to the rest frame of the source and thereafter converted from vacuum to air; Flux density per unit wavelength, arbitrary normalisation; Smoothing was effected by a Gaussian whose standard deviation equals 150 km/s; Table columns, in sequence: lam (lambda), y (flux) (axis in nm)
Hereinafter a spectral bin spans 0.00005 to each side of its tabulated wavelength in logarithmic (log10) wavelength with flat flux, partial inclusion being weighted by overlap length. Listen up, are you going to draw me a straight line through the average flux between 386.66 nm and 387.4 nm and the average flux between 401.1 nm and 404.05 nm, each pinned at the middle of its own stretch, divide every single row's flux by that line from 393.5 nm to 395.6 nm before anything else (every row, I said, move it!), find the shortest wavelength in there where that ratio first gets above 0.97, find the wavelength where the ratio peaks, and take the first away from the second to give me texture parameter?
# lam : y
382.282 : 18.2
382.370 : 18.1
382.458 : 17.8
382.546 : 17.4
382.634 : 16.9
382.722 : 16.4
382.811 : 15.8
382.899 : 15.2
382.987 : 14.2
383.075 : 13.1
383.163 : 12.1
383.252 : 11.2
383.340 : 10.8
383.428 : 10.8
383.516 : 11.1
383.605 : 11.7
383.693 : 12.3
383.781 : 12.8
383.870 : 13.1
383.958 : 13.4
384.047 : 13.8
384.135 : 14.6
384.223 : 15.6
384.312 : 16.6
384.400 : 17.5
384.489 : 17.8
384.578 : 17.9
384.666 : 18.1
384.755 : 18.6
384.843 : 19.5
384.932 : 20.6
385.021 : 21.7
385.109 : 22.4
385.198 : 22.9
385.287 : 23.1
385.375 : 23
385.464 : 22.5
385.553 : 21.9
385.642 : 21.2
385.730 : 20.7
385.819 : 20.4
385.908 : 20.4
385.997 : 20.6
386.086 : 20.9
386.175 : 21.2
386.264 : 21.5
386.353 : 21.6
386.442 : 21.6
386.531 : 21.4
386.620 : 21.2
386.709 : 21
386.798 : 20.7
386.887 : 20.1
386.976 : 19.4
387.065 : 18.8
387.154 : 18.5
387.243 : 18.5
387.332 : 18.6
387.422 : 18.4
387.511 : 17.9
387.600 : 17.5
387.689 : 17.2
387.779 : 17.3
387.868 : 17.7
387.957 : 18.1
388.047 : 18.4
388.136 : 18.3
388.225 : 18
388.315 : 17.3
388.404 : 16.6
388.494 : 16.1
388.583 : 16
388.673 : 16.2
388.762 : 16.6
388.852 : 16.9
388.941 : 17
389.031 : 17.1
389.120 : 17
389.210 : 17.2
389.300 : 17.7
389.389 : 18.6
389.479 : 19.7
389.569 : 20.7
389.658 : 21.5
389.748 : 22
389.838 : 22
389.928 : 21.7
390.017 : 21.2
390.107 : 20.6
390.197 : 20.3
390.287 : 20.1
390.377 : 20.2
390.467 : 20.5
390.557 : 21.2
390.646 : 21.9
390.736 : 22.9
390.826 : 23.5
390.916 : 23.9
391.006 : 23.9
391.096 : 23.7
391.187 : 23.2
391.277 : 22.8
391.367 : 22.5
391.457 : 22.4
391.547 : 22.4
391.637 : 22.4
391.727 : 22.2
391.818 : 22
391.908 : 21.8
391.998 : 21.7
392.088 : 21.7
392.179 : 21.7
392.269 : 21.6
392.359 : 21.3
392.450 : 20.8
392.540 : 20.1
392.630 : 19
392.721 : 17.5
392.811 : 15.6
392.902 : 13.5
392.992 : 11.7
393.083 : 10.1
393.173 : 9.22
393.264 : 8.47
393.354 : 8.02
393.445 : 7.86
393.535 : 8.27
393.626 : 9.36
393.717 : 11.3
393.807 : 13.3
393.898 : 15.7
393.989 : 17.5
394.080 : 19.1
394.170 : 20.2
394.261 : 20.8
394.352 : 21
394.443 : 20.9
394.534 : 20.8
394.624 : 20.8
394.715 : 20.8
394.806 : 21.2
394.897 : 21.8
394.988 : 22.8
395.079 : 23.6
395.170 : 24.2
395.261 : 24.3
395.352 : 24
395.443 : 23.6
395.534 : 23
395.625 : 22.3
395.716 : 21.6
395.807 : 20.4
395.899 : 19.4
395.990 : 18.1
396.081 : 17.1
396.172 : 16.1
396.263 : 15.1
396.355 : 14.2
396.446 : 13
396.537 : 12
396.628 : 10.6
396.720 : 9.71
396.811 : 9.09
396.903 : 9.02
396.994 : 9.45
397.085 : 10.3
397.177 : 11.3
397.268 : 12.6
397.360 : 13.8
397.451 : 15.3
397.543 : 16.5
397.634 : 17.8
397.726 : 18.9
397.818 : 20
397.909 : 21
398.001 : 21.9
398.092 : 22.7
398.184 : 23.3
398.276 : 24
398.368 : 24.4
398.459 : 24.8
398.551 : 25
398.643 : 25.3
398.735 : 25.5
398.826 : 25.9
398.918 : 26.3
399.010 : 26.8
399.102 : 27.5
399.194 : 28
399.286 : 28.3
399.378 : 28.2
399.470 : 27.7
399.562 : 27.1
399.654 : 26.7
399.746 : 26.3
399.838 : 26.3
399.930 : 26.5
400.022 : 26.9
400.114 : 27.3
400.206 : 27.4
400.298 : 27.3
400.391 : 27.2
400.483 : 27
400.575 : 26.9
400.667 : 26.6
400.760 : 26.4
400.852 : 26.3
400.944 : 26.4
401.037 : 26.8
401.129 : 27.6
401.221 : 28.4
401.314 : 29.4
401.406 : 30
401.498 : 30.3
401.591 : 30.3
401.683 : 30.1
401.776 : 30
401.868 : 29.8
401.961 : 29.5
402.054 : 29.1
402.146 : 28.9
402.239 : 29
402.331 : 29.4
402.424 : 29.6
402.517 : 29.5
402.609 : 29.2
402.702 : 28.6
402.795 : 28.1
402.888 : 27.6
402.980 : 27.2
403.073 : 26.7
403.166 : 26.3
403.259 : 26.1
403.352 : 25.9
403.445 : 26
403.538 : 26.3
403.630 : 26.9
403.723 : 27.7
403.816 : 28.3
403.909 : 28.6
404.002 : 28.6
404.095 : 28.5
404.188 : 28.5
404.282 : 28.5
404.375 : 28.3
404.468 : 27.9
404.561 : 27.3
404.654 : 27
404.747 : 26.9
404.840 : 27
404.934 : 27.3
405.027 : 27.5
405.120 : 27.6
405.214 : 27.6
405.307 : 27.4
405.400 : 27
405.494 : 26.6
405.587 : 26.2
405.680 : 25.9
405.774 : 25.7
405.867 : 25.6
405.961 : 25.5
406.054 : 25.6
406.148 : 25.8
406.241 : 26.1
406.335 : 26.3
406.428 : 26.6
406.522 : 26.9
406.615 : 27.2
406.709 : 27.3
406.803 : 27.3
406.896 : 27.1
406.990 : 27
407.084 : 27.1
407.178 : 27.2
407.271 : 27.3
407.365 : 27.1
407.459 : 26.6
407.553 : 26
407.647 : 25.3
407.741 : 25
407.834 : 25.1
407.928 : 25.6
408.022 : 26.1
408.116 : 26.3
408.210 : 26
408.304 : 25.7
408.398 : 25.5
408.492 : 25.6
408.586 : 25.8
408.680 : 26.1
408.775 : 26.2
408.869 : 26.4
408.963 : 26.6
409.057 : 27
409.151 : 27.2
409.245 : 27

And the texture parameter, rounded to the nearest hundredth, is 0.18 nm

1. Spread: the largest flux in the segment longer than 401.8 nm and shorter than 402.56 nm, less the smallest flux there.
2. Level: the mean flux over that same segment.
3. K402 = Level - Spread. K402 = 28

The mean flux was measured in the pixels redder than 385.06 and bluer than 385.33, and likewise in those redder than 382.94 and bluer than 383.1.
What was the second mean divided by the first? 0.60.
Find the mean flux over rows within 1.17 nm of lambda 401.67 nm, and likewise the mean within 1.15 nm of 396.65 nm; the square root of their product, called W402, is 20.8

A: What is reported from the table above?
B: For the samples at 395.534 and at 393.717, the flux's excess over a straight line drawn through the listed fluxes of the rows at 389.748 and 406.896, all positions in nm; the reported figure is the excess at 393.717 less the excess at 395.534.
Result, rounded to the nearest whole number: -11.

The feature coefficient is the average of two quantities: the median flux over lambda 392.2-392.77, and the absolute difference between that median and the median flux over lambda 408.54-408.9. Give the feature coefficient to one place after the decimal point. 13.1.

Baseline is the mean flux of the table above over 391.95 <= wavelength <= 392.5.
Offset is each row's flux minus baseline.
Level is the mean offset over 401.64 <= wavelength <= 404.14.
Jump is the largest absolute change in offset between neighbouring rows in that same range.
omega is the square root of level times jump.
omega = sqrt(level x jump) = 2.3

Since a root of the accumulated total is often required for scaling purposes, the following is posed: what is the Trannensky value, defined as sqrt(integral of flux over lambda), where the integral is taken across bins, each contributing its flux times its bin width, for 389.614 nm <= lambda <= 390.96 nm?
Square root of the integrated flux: 5.4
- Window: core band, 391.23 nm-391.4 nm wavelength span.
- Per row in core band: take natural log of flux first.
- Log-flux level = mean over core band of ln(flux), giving 3.12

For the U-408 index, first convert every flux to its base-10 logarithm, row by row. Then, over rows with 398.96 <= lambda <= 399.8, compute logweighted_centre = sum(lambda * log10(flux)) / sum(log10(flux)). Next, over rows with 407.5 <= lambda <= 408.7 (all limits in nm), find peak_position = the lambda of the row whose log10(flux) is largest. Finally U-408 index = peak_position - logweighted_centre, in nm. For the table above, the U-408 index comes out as 8.74 nm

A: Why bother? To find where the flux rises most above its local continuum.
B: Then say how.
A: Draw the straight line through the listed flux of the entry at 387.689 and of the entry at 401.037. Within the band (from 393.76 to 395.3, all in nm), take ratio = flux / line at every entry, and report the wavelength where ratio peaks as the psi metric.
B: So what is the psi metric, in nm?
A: 395.261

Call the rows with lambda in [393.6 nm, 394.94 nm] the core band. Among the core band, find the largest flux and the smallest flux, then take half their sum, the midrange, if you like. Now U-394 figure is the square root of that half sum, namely 3.9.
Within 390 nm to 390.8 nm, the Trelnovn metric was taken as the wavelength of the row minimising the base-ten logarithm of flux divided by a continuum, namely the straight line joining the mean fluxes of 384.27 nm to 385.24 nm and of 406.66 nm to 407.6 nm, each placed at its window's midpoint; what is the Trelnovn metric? 390.287 nm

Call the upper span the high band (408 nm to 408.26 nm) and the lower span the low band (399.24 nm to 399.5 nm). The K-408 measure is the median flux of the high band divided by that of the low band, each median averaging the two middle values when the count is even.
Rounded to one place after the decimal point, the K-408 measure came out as 0.9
